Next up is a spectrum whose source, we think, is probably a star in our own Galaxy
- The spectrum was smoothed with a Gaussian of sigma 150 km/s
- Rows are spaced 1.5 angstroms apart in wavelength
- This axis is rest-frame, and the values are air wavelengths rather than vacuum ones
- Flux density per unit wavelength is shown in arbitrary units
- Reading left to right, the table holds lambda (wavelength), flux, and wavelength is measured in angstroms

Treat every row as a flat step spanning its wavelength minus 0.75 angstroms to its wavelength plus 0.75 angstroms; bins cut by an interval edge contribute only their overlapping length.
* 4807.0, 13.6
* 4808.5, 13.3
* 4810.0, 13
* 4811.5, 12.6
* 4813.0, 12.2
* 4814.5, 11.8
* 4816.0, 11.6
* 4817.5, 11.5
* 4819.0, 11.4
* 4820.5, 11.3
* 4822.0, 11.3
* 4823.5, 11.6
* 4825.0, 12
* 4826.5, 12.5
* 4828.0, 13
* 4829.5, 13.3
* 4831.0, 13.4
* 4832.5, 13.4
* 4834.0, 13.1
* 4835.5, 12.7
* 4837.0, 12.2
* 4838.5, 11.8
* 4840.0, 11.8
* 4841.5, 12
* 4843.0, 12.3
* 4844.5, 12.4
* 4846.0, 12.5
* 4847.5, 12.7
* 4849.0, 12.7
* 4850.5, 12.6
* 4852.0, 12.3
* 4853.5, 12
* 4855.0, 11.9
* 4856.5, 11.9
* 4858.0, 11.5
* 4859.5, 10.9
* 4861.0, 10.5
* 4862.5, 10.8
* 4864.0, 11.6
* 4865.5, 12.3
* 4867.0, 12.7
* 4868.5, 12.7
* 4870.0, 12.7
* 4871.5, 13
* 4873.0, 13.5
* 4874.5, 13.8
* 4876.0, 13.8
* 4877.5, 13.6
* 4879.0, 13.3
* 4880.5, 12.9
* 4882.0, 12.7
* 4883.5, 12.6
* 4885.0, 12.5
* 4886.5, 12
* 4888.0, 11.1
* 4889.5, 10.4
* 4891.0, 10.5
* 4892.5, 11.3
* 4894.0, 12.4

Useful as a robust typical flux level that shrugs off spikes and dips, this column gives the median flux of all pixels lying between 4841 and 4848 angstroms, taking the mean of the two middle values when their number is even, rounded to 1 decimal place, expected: 12.4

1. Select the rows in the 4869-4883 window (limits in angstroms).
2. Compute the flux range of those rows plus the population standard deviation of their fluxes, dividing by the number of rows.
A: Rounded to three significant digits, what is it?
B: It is 1.52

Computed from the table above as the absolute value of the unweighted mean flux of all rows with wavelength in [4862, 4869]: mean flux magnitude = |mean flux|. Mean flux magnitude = 12.0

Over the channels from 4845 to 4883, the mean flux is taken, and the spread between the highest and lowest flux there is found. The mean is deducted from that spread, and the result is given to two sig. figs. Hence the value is -9.1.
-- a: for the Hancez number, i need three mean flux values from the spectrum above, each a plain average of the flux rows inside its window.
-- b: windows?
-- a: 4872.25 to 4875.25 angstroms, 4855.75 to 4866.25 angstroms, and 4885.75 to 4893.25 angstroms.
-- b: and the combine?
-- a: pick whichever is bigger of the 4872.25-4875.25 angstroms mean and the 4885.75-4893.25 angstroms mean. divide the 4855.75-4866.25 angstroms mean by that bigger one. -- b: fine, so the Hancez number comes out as 0.83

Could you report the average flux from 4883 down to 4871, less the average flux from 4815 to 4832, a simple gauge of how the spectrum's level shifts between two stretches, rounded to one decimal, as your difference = 1.2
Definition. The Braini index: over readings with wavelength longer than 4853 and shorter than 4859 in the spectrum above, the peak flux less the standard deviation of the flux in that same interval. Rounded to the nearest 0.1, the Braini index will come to 11.8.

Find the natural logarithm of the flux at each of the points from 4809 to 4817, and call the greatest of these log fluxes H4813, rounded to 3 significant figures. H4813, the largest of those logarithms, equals 2.56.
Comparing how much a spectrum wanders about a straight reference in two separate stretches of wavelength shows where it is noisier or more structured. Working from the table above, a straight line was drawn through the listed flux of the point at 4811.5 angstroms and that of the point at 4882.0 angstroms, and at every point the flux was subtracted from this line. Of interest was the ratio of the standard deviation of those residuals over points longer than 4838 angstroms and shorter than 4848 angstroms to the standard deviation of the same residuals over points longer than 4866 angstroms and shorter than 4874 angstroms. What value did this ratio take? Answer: 1.0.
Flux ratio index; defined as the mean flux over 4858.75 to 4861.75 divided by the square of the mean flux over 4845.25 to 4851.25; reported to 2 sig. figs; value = 0.067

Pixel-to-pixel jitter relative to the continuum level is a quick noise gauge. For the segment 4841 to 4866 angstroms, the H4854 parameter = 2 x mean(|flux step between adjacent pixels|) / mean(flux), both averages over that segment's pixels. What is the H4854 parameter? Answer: 0.049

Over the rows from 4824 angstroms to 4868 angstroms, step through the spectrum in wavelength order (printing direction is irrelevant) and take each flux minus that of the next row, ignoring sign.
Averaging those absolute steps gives 0.30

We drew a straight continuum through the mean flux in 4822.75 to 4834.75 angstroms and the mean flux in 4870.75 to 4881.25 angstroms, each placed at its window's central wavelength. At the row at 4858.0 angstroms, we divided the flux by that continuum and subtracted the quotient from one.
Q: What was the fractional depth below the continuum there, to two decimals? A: 0.13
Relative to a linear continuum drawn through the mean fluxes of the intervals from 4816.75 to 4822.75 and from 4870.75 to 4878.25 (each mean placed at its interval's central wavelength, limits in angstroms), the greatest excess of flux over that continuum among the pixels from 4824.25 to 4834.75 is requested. 1.6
